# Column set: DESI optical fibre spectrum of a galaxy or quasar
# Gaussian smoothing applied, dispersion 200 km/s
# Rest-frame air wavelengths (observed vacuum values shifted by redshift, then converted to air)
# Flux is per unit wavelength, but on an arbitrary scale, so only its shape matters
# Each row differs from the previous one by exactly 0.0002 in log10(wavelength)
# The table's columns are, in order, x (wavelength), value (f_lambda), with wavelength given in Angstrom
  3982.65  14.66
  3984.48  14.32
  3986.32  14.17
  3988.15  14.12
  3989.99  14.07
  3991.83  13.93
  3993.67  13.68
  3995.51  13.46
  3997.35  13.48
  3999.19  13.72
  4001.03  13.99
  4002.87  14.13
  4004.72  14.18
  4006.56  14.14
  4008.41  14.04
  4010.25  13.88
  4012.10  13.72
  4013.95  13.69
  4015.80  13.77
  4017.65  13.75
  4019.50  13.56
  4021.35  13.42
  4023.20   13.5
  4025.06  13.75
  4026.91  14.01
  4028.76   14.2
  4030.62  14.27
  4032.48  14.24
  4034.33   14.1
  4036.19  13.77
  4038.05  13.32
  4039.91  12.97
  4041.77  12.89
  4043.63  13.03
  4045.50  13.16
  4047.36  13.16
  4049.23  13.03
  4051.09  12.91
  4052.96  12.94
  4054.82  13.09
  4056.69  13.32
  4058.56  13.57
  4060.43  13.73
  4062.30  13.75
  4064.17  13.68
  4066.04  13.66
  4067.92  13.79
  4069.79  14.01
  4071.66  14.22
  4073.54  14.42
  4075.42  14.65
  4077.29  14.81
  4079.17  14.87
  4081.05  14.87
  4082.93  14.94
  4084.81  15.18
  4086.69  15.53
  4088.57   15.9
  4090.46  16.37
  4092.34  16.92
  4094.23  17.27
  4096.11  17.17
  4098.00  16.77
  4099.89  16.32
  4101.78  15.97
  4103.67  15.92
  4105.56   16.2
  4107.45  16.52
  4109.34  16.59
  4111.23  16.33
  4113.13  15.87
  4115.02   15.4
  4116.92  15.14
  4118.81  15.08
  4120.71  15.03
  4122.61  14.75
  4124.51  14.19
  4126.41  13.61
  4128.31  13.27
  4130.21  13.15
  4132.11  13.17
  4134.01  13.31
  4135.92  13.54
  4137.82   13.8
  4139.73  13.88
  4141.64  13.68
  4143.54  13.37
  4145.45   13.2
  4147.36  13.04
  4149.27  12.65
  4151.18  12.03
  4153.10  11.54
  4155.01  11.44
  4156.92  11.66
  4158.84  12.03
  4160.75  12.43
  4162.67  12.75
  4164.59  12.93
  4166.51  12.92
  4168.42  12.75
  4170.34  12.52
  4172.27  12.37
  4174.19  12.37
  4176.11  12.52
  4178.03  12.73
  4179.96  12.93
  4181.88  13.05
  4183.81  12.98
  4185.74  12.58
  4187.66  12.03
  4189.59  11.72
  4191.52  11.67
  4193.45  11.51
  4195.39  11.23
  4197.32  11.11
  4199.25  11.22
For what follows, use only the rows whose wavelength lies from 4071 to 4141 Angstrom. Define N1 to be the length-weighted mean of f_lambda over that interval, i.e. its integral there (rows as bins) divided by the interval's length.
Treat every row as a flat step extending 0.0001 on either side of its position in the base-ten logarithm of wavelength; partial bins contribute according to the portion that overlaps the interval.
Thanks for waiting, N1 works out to 15.2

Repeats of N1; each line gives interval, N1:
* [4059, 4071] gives 13.8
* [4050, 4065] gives 13.4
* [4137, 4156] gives 12.9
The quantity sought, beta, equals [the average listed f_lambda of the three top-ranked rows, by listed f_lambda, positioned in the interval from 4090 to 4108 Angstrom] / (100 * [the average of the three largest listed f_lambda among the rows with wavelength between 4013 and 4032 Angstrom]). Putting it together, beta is 0.0121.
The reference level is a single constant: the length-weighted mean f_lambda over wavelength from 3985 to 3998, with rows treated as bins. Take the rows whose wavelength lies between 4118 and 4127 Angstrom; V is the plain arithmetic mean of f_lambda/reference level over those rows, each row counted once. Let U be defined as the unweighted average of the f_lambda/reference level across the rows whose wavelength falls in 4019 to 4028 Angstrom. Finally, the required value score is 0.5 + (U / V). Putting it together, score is 1.44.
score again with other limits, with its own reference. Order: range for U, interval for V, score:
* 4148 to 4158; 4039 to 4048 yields 1.41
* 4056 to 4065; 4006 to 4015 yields 1.48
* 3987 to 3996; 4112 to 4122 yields 1.41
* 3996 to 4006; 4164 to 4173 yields 1.59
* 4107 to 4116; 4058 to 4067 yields 1.68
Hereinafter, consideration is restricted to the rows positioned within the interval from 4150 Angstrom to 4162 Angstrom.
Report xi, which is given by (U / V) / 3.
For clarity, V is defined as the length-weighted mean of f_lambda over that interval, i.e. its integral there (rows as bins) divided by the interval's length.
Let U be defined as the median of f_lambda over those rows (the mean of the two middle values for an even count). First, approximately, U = 11.8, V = 11.9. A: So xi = 0.332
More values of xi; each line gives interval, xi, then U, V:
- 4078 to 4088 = 0.330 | 14.9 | 15.1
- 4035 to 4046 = 0.331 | 13.1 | 13.2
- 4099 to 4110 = 0.334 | 16.3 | 16.2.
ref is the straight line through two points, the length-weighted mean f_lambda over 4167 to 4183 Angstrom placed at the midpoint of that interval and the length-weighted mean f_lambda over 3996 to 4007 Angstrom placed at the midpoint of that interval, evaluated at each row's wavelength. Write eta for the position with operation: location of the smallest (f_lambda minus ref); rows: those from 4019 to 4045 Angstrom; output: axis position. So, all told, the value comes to 4041.77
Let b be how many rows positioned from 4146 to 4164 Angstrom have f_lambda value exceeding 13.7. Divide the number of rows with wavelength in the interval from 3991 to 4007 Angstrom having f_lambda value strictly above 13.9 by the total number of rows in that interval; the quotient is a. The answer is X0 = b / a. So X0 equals 0.0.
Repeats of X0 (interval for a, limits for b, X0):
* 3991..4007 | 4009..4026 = 9.0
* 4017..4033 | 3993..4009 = 13.5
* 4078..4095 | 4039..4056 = 0.0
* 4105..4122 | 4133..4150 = 2.0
